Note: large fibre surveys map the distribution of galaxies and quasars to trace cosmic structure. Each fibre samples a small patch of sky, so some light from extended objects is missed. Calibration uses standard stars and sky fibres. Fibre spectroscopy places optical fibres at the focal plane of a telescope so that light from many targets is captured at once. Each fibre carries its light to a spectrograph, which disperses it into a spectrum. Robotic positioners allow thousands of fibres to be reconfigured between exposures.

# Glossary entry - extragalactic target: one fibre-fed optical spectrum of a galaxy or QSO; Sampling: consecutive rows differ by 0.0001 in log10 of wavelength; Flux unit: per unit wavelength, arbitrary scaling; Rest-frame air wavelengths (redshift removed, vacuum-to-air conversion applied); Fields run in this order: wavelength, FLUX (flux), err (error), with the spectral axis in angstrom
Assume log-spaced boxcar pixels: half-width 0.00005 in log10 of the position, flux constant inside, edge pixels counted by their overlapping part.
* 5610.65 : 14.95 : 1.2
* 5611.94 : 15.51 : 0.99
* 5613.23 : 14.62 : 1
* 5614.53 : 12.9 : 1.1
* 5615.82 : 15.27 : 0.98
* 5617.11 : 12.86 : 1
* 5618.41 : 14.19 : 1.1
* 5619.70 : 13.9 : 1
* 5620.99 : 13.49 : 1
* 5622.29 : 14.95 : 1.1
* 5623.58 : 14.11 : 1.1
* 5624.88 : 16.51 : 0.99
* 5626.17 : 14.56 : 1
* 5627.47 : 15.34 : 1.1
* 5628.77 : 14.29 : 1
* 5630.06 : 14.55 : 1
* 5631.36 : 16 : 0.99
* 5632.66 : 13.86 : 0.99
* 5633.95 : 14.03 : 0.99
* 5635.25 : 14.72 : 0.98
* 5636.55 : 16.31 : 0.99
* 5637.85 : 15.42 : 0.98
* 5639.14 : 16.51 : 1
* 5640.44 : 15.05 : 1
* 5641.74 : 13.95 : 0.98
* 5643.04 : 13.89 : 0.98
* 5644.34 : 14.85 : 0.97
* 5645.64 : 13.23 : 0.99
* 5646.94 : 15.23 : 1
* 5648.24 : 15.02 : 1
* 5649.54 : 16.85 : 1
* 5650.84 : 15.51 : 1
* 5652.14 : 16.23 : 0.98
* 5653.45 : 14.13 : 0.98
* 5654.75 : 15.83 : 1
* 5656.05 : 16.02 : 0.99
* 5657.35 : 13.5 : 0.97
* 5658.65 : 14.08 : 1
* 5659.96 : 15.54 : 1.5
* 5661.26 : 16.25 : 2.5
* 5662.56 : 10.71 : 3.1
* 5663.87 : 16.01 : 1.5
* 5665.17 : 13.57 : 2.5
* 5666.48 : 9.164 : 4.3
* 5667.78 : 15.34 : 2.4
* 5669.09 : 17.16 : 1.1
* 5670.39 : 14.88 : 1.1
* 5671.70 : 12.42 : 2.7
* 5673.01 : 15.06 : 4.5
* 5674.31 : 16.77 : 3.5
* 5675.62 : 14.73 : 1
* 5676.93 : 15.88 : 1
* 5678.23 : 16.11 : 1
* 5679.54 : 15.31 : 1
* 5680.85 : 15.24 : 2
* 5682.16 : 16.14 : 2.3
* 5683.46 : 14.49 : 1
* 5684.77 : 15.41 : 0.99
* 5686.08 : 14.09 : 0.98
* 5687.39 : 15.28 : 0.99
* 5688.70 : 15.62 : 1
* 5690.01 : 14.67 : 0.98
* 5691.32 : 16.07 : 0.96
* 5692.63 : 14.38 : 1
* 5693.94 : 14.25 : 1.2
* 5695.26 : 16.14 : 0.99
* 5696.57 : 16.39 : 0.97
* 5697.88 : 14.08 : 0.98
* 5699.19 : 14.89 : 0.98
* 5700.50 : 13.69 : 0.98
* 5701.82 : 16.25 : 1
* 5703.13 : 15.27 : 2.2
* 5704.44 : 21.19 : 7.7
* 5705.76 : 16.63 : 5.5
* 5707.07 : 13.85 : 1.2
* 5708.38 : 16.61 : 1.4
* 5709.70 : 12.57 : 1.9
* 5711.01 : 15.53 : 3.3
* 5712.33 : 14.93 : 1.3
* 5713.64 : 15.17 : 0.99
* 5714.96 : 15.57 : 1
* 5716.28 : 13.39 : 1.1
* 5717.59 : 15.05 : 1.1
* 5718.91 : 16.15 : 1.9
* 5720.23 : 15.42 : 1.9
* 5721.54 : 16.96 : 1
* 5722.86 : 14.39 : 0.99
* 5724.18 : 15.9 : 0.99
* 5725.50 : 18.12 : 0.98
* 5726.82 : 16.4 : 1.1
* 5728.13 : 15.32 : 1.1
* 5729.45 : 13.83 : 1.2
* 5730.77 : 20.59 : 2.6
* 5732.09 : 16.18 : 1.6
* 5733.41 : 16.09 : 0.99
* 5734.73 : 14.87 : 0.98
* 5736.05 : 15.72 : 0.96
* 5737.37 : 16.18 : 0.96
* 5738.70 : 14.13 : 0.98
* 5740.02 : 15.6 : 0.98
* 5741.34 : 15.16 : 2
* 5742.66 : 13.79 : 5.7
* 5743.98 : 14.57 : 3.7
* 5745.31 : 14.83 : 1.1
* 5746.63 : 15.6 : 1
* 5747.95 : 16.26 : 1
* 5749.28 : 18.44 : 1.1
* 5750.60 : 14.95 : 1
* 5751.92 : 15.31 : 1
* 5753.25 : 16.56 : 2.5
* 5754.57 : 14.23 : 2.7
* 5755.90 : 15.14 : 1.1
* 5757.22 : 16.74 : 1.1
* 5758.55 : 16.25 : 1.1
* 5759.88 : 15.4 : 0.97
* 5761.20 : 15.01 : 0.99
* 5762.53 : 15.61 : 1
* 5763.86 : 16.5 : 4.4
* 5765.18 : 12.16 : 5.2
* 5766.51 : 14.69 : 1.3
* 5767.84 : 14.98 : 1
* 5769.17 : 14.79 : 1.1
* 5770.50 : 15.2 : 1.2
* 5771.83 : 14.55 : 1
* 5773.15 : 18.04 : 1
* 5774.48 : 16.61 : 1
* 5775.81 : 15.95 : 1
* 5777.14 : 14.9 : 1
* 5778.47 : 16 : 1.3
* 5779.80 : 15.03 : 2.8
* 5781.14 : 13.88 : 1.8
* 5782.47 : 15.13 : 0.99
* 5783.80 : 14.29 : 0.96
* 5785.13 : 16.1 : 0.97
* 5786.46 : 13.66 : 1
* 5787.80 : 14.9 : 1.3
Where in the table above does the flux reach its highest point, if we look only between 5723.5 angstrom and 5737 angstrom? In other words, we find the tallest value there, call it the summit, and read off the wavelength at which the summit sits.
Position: 5730.77 angstrom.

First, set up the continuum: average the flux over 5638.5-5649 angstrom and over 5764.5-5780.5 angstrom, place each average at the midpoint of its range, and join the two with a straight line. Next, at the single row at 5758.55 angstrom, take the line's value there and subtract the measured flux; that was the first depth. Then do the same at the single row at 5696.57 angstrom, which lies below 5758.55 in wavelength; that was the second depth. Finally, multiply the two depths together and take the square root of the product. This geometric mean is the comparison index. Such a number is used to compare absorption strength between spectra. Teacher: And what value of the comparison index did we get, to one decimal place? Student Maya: 1.2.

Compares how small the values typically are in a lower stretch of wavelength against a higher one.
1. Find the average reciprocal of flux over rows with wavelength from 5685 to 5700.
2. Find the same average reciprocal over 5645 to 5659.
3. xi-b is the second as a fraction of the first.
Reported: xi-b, 1.00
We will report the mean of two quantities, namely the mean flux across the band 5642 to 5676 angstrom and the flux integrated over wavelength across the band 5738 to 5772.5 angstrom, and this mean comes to 270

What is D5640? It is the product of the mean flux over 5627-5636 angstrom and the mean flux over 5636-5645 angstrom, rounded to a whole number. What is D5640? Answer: 222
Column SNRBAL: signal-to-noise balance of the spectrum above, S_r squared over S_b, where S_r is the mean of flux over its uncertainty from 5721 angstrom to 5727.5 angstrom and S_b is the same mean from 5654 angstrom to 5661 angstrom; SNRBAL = 19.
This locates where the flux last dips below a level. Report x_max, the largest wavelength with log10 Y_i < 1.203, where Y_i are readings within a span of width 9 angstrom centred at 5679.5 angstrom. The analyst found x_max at 5683.46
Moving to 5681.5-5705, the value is 5703.13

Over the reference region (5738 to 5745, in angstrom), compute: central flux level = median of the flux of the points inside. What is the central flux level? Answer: 14.6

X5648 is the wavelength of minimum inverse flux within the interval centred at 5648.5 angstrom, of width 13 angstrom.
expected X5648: 5649.54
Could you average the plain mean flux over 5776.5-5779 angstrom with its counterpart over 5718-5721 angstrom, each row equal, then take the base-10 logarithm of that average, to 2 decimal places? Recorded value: 1.19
